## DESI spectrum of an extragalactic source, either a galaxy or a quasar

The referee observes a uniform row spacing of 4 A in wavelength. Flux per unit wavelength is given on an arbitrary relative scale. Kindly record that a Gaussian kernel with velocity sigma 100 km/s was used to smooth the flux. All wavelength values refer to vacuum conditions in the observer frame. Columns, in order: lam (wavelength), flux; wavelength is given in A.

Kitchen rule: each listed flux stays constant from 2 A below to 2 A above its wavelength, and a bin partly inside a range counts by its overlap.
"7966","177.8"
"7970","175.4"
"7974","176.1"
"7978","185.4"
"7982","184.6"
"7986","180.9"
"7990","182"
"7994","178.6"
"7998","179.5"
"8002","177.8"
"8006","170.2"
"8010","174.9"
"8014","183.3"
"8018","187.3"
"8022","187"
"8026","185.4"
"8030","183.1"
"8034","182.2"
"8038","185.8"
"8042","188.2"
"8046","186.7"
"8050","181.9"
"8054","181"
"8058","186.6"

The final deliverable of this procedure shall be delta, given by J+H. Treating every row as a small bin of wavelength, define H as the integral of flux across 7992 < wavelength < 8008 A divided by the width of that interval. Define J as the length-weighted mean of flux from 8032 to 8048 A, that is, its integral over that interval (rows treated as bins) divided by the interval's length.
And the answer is 362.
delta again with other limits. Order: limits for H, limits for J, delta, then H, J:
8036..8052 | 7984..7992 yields 367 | 186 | 181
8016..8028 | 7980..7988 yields 369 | 187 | 183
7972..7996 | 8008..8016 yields 360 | 181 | 179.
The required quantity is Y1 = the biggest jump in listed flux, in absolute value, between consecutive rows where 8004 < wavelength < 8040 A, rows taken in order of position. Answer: 8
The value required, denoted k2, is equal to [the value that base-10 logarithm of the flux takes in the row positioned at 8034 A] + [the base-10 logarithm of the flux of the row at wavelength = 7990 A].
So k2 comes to 4.52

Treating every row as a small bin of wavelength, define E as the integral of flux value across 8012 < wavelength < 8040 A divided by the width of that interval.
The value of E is 184.9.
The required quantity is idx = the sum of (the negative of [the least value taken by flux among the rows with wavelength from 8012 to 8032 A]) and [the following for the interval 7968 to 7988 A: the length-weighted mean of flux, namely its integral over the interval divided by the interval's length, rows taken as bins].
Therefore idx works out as -3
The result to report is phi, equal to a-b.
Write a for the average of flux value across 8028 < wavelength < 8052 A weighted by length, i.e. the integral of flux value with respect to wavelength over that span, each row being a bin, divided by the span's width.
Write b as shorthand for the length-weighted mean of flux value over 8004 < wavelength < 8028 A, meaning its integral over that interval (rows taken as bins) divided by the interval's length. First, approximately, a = 185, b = 181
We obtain 3.3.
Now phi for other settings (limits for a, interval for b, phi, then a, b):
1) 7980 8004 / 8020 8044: -4.7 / 181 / 185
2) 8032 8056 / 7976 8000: 2.5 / 184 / 182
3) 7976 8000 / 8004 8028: 0.5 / 182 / 181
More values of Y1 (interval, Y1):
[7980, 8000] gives 4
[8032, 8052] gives 5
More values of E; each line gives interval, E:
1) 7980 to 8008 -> 179.1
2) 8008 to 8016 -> 179.1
